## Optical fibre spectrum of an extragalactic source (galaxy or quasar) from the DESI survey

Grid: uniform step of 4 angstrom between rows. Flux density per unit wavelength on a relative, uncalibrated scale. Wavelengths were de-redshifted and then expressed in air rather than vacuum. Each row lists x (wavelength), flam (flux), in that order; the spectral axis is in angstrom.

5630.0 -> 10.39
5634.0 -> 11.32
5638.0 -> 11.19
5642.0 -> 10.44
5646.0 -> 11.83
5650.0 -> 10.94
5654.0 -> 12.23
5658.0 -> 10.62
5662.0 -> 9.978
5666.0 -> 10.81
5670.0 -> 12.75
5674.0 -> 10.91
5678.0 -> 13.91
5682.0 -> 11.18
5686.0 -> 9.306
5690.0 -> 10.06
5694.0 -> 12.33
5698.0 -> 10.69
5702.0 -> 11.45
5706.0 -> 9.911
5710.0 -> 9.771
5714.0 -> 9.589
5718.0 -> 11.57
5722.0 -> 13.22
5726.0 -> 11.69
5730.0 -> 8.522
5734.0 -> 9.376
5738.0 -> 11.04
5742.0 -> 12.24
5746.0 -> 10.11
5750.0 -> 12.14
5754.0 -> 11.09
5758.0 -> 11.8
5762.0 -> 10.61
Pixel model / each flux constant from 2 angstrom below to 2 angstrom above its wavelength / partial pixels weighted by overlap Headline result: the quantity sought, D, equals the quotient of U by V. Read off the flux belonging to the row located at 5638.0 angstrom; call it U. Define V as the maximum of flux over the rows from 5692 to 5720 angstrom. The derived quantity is 0.91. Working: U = 11.19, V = 12.33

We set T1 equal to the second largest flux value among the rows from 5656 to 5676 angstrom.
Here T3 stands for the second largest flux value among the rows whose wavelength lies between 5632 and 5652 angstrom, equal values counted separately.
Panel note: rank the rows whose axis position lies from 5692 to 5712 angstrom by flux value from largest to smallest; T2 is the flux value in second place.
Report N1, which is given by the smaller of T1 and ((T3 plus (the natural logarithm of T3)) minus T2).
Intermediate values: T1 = 10.91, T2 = 11.45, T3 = 11.32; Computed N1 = 2.3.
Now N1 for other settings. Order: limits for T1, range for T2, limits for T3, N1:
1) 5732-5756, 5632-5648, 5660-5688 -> 4.0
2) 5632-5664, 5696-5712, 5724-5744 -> 3.5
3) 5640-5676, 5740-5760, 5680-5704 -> 1.7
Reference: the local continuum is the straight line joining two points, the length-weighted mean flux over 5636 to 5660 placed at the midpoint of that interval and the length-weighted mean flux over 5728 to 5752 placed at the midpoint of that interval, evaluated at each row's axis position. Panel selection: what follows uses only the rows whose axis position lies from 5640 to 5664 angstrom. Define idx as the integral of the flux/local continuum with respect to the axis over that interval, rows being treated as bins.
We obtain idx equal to 23.6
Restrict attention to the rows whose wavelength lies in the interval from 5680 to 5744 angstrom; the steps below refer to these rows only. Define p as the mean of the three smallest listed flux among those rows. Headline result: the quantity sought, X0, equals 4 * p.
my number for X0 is 36.3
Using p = 9.07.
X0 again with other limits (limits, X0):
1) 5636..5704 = 39.1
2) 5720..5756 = 37.3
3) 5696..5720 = 39.0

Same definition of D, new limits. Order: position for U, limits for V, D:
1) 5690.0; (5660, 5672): 0.79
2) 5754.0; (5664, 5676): 0.87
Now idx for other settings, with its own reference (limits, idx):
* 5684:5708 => 23.4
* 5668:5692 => 24.8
